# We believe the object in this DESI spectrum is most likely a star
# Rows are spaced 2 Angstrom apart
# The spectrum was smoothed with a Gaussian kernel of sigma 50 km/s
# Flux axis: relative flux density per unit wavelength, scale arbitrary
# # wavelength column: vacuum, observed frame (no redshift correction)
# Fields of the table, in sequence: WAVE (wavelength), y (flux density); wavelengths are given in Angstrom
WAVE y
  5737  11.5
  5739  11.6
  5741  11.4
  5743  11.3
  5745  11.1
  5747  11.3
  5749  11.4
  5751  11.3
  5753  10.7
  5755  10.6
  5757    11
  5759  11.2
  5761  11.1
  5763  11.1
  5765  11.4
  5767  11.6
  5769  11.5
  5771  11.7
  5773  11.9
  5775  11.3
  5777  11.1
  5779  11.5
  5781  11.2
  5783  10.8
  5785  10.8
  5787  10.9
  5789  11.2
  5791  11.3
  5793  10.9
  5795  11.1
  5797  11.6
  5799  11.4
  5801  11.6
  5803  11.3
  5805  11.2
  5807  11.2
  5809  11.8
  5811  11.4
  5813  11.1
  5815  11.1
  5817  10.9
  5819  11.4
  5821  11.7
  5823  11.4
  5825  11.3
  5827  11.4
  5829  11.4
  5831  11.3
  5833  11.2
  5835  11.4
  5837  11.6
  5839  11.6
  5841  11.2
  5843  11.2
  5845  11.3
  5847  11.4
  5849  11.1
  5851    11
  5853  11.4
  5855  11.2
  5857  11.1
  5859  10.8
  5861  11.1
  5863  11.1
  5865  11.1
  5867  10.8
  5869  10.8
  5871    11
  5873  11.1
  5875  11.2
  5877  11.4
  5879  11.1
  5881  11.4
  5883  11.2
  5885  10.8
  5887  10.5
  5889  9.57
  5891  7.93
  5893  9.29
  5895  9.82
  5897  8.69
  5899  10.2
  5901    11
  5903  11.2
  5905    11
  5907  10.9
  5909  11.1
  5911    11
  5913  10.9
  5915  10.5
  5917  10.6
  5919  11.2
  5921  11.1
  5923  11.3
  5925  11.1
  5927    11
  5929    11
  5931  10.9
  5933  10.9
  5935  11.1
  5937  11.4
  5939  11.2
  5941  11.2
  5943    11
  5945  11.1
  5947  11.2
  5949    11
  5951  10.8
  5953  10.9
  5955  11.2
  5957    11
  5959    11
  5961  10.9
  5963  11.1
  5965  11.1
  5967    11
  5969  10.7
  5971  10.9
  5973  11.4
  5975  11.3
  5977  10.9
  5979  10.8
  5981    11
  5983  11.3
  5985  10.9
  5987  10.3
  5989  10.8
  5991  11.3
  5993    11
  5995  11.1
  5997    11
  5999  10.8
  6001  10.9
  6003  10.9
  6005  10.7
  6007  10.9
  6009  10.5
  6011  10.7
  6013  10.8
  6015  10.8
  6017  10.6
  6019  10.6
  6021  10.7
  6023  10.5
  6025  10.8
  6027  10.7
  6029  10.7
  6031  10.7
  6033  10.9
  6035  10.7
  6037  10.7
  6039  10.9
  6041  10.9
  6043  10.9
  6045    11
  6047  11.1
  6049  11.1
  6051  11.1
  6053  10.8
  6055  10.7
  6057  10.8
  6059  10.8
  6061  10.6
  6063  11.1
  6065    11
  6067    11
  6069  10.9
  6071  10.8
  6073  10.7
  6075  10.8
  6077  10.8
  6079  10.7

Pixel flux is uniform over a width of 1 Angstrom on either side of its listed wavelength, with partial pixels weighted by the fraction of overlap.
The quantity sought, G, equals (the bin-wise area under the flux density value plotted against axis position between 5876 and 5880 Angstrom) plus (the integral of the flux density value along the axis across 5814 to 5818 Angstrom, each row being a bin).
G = 89.0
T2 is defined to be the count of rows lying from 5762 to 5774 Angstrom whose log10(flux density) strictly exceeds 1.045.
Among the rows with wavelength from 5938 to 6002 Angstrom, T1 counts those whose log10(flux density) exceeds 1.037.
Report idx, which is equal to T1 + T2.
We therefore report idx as 32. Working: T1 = 26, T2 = 6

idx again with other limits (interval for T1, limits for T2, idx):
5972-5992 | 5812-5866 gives 31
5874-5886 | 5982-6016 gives 8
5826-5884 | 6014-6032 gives 26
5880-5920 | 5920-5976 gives 24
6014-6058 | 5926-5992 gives 21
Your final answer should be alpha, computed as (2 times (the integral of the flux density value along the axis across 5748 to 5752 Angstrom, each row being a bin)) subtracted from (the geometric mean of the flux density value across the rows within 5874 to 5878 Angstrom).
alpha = -79.5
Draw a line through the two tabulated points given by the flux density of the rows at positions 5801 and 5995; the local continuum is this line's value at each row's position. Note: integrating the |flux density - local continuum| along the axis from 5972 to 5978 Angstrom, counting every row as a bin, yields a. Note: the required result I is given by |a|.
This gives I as 1.3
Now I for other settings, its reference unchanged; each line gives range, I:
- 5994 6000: 0.8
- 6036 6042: 0.9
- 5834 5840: 0.6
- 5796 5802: 0.4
